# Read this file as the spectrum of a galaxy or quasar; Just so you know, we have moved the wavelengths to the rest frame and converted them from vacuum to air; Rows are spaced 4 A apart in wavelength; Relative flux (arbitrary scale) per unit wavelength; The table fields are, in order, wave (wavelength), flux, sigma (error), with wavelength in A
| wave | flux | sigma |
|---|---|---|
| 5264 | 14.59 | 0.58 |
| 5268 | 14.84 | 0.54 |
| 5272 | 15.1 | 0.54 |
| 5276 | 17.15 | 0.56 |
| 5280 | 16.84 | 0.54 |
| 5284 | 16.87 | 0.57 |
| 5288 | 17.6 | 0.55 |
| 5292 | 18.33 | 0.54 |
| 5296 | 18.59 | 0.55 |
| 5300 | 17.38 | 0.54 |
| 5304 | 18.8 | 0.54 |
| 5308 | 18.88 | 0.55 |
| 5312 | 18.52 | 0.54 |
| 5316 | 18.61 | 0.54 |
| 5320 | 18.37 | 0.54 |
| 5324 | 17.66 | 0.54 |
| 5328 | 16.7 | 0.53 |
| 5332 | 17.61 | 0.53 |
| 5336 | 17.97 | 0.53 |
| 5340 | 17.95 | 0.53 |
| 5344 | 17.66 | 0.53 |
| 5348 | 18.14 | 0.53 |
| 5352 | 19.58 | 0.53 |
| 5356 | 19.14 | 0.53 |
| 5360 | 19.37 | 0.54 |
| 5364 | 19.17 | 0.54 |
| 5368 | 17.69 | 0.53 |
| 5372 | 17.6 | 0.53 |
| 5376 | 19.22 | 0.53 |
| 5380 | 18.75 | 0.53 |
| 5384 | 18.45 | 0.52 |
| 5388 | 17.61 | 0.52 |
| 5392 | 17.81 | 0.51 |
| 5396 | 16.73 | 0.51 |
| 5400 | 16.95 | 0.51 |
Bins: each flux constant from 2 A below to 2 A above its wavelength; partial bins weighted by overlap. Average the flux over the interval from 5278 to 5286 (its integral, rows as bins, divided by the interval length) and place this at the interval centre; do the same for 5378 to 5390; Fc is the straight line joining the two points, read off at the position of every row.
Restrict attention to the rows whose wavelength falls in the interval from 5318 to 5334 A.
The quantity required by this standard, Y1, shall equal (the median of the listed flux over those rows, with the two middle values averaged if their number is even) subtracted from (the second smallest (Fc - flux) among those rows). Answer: -17.9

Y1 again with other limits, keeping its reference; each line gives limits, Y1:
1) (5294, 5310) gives -20.3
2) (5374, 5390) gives -19.1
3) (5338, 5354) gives -18.4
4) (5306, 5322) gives -19.8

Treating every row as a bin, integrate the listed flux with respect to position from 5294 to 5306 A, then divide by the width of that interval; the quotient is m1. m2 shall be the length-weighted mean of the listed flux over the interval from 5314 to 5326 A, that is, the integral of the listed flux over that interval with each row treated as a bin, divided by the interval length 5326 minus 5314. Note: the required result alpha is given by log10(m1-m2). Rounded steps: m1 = 18.3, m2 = 18.2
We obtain -1.4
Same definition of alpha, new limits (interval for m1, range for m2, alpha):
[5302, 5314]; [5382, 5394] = -0.1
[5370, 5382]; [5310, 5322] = -1.6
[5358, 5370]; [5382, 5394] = -0.1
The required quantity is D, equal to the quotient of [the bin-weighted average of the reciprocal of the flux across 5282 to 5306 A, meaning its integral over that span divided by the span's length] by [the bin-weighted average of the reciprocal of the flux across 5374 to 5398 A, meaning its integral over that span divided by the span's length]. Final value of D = 1.01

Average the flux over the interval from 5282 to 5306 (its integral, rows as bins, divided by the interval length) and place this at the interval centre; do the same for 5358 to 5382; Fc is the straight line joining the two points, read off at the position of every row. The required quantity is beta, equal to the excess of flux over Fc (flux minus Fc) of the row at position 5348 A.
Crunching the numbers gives -0.3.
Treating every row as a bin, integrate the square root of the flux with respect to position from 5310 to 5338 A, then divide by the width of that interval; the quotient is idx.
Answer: 4.23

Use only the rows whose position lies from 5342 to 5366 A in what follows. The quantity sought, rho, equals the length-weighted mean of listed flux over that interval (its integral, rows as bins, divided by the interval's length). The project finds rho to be 18.8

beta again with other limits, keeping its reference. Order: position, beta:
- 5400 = -2.0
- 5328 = -1.5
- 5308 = 0.8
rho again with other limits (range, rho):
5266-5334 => 17.5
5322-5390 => 18.3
